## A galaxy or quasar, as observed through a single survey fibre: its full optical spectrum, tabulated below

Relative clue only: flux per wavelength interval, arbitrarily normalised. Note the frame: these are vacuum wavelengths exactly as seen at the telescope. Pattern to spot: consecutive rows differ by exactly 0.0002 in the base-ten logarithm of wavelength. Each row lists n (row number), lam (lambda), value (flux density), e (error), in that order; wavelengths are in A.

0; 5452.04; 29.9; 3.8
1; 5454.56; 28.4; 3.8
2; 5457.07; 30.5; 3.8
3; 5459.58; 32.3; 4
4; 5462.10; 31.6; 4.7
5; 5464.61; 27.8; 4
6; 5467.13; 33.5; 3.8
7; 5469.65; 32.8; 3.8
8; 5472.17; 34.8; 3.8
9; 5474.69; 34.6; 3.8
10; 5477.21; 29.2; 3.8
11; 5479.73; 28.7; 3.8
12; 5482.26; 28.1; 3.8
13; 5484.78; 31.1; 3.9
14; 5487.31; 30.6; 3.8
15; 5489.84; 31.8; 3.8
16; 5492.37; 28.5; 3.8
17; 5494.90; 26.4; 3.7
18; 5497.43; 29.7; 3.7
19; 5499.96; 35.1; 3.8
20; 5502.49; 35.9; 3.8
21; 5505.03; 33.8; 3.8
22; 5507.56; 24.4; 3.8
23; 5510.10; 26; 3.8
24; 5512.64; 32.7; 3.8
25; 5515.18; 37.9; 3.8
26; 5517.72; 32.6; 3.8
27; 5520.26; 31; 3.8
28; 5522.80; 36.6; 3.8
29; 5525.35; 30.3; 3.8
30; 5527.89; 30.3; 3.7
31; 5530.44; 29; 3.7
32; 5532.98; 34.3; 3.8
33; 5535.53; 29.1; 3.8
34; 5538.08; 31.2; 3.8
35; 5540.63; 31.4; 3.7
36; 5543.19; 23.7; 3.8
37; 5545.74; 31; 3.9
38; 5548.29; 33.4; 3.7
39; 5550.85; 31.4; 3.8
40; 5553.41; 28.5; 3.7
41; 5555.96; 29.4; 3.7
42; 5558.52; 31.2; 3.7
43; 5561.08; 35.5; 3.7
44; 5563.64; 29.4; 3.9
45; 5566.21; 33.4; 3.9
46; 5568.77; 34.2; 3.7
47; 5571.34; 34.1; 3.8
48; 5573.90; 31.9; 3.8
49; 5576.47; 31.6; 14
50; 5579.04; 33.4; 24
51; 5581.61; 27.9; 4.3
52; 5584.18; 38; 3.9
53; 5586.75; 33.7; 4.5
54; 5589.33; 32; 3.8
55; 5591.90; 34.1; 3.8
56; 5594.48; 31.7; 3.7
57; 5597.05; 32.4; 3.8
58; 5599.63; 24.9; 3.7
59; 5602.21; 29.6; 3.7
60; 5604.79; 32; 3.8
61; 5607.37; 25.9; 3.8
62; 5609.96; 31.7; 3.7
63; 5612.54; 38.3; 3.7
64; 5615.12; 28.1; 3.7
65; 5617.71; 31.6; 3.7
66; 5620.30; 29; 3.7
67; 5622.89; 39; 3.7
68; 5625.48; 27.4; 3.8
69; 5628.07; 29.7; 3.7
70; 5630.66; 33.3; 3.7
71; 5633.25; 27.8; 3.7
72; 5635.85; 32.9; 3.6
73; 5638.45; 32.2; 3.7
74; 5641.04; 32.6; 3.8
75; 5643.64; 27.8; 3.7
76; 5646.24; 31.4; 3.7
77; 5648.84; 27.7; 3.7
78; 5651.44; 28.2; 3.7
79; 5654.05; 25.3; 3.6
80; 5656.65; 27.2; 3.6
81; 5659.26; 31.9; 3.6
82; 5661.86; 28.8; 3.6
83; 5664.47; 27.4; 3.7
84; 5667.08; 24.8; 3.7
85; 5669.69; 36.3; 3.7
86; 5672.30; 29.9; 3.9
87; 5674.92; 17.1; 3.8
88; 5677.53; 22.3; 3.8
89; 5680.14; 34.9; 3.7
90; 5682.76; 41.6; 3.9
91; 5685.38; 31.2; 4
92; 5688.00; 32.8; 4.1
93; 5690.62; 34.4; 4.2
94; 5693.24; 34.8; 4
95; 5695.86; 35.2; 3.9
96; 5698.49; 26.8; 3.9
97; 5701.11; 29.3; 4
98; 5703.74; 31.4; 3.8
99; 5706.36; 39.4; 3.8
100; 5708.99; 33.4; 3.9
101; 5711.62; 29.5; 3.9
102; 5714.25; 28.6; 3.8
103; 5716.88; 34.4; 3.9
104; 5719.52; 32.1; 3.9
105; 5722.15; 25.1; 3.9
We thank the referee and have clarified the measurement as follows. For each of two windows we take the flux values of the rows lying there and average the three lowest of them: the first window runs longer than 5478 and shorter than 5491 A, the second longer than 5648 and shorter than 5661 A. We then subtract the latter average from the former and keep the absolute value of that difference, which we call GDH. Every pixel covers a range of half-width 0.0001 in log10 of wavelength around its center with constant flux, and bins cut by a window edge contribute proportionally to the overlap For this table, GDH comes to 2.4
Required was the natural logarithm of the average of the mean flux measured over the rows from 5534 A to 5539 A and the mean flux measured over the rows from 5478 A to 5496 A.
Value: 3.39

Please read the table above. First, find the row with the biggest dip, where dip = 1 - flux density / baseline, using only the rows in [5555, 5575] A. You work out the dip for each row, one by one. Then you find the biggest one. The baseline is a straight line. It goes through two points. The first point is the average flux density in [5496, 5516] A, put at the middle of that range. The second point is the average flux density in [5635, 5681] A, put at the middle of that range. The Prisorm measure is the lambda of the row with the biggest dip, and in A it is 5555.96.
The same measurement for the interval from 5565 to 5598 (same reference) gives 5581.61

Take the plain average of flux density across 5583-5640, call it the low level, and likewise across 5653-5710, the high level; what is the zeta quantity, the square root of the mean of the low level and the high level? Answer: 5.58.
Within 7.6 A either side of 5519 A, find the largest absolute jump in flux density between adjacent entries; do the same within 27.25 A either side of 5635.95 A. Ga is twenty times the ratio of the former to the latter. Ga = 11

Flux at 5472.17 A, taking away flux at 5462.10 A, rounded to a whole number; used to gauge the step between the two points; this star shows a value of 3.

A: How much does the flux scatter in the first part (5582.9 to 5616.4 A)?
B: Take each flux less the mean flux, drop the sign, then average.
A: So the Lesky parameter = 2.8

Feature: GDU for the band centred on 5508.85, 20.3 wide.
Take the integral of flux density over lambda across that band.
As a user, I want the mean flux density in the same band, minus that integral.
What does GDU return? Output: -623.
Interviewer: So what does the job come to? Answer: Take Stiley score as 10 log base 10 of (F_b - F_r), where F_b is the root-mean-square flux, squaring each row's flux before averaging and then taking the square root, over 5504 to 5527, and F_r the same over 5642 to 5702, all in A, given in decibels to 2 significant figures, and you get 2.2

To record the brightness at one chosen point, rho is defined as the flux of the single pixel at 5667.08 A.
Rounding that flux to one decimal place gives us 24.8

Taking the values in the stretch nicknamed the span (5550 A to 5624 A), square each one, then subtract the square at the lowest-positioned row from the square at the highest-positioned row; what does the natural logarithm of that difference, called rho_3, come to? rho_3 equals 6.3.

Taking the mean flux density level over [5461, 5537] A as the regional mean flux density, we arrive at 31.3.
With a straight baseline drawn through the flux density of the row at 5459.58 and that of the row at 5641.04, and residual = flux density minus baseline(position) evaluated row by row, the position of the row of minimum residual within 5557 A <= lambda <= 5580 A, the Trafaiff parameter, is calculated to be 5563.64 A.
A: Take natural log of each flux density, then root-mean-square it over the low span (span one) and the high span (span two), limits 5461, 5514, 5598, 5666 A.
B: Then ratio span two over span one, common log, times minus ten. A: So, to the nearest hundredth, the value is 0.03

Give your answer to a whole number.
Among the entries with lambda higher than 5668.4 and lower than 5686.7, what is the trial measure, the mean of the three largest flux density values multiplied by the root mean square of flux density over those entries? 1182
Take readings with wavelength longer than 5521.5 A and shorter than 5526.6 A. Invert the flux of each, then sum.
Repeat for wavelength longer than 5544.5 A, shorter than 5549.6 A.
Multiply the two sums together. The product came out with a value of 0.0038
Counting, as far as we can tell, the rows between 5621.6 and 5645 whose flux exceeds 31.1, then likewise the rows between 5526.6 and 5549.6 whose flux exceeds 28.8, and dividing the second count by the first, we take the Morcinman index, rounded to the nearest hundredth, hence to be 1.60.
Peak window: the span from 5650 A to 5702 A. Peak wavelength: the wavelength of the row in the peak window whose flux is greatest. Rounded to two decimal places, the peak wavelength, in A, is 5682.76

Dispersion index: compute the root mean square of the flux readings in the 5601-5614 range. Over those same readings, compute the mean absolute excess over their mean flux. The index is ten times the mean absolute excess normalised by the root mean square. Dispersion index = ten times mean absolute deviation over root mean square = 0.94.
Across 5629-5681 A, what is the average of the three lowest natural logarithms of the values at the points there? 3.05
